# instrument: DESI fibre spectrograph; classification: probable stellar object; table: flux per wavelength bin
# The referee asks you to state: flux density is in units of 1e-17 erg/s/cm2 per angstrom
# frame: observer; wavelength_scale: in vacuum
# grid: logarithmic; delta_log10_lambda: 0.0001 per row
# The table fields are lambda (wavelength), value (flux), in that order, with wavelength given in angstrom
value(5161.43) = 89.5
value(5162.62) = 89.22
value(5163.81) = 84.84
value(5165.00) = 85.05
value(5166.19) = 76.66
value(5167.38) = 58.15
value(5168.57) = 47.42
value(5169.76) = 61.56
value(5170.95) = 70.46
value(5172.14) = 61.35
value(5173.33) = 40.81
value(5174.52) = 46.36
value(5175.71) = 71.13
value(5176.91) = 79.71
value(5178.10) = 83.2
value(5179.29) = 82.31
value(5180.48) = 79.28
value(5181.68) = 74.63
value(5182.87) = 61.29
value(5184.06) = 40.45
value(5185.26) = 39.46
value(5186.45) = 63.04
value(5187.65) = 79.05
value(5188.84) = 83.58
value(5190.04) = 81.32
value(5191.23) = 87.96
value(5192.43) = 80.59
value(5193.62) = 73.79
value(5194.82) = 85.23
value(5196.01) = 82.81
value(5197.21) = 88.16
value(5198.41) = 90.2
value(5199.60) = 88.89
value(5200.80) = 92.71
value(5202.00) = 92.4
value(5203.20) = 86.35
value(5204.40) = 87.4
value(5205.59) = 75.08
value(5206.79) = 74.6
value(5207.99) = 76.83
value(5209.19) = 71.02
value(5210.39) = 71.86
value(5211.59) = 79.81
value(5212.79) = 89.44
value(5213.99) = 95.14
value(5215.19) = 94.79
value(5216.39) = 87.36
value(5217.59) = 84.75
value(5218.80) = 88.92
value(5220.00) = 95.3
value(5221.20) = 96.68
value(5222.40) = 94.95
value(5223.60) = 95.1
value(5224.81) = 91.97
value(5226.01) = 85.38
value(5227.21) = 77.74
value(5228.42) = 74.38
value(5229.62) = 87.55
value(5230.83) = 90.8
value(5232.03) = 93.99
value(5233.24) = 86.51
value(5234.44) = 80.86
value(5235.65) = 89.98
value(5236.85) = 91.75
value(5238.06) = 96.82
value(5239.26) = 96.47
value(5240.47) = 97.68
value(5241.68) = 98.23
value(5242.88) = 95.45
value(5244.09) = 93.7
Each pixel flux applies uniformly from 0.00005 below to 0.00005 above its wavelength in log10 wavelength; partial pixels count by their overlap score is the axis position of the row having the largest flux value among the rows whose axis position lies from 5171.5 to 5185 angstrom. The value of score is 5178.10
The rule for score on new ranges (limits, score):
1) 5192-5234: 5221.20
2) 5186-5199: 5198.41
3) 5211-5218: 5213.99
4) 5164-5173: 5165.00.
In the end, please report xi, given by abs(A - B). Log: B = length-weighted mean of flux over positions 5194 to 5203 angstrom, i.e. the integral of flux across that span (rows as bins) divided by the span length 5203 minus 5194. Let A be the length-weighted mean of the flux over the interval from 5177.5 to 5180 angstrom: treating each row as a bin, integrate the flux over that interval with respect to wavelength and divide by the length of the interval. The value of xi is 5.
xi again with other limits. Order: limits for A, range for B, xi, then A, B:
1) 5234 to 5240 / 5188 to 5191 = 9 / 92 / 83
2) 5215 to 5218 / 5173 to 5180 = 20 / 89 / 68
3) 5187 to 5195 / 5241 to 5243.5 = 16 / 81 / 97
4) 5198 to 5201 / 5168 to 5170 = 37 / 90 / 53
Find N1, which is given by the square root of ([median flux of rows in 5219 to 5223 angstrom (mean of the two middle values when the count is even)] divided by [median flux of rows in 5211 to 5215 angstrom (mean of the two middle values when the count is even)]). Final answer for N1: 1.03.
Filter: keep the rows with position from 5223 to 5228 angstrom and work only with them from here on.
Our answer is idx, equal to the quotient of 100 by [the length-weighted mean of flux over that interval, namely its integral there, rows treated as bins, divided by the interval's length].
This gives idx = 1.15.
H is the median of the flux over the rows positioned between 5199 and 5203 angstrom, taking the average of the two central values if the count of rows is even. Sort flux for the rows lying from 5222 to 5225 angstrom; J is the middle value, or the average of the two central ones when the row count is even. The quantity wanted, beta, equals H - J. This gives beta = -3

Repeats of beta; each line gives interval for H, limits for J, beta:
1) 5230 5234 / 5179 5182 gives 12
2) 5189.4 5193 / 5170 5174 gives 20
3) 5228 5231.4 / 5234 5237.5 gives -2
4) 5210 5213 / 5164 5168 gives 3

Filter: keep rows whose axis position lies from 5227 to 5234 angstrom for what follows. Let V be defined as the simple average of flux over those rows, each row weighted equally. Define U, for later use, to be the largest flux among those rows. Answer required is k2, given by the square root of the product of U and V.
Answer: 89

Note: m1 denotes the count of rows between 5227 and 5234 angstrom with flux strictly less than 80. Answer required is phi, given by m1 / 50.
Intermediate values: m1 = 2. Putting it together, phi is 0.04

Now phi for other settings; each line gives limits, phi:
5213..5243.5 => 0.04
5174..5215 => 0.34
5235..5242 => 0.00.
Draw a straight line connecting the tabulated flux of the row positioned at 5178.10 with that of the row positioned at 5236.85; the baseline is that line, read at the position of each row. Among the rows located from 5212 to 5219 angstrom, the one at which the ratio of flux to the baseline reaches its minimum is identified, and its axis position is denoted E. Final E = 5217.59 angstrom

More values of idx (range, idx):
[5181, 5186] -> 1.83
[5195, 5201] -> 1.13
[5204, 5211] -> 1.32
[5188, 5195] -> 1.22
